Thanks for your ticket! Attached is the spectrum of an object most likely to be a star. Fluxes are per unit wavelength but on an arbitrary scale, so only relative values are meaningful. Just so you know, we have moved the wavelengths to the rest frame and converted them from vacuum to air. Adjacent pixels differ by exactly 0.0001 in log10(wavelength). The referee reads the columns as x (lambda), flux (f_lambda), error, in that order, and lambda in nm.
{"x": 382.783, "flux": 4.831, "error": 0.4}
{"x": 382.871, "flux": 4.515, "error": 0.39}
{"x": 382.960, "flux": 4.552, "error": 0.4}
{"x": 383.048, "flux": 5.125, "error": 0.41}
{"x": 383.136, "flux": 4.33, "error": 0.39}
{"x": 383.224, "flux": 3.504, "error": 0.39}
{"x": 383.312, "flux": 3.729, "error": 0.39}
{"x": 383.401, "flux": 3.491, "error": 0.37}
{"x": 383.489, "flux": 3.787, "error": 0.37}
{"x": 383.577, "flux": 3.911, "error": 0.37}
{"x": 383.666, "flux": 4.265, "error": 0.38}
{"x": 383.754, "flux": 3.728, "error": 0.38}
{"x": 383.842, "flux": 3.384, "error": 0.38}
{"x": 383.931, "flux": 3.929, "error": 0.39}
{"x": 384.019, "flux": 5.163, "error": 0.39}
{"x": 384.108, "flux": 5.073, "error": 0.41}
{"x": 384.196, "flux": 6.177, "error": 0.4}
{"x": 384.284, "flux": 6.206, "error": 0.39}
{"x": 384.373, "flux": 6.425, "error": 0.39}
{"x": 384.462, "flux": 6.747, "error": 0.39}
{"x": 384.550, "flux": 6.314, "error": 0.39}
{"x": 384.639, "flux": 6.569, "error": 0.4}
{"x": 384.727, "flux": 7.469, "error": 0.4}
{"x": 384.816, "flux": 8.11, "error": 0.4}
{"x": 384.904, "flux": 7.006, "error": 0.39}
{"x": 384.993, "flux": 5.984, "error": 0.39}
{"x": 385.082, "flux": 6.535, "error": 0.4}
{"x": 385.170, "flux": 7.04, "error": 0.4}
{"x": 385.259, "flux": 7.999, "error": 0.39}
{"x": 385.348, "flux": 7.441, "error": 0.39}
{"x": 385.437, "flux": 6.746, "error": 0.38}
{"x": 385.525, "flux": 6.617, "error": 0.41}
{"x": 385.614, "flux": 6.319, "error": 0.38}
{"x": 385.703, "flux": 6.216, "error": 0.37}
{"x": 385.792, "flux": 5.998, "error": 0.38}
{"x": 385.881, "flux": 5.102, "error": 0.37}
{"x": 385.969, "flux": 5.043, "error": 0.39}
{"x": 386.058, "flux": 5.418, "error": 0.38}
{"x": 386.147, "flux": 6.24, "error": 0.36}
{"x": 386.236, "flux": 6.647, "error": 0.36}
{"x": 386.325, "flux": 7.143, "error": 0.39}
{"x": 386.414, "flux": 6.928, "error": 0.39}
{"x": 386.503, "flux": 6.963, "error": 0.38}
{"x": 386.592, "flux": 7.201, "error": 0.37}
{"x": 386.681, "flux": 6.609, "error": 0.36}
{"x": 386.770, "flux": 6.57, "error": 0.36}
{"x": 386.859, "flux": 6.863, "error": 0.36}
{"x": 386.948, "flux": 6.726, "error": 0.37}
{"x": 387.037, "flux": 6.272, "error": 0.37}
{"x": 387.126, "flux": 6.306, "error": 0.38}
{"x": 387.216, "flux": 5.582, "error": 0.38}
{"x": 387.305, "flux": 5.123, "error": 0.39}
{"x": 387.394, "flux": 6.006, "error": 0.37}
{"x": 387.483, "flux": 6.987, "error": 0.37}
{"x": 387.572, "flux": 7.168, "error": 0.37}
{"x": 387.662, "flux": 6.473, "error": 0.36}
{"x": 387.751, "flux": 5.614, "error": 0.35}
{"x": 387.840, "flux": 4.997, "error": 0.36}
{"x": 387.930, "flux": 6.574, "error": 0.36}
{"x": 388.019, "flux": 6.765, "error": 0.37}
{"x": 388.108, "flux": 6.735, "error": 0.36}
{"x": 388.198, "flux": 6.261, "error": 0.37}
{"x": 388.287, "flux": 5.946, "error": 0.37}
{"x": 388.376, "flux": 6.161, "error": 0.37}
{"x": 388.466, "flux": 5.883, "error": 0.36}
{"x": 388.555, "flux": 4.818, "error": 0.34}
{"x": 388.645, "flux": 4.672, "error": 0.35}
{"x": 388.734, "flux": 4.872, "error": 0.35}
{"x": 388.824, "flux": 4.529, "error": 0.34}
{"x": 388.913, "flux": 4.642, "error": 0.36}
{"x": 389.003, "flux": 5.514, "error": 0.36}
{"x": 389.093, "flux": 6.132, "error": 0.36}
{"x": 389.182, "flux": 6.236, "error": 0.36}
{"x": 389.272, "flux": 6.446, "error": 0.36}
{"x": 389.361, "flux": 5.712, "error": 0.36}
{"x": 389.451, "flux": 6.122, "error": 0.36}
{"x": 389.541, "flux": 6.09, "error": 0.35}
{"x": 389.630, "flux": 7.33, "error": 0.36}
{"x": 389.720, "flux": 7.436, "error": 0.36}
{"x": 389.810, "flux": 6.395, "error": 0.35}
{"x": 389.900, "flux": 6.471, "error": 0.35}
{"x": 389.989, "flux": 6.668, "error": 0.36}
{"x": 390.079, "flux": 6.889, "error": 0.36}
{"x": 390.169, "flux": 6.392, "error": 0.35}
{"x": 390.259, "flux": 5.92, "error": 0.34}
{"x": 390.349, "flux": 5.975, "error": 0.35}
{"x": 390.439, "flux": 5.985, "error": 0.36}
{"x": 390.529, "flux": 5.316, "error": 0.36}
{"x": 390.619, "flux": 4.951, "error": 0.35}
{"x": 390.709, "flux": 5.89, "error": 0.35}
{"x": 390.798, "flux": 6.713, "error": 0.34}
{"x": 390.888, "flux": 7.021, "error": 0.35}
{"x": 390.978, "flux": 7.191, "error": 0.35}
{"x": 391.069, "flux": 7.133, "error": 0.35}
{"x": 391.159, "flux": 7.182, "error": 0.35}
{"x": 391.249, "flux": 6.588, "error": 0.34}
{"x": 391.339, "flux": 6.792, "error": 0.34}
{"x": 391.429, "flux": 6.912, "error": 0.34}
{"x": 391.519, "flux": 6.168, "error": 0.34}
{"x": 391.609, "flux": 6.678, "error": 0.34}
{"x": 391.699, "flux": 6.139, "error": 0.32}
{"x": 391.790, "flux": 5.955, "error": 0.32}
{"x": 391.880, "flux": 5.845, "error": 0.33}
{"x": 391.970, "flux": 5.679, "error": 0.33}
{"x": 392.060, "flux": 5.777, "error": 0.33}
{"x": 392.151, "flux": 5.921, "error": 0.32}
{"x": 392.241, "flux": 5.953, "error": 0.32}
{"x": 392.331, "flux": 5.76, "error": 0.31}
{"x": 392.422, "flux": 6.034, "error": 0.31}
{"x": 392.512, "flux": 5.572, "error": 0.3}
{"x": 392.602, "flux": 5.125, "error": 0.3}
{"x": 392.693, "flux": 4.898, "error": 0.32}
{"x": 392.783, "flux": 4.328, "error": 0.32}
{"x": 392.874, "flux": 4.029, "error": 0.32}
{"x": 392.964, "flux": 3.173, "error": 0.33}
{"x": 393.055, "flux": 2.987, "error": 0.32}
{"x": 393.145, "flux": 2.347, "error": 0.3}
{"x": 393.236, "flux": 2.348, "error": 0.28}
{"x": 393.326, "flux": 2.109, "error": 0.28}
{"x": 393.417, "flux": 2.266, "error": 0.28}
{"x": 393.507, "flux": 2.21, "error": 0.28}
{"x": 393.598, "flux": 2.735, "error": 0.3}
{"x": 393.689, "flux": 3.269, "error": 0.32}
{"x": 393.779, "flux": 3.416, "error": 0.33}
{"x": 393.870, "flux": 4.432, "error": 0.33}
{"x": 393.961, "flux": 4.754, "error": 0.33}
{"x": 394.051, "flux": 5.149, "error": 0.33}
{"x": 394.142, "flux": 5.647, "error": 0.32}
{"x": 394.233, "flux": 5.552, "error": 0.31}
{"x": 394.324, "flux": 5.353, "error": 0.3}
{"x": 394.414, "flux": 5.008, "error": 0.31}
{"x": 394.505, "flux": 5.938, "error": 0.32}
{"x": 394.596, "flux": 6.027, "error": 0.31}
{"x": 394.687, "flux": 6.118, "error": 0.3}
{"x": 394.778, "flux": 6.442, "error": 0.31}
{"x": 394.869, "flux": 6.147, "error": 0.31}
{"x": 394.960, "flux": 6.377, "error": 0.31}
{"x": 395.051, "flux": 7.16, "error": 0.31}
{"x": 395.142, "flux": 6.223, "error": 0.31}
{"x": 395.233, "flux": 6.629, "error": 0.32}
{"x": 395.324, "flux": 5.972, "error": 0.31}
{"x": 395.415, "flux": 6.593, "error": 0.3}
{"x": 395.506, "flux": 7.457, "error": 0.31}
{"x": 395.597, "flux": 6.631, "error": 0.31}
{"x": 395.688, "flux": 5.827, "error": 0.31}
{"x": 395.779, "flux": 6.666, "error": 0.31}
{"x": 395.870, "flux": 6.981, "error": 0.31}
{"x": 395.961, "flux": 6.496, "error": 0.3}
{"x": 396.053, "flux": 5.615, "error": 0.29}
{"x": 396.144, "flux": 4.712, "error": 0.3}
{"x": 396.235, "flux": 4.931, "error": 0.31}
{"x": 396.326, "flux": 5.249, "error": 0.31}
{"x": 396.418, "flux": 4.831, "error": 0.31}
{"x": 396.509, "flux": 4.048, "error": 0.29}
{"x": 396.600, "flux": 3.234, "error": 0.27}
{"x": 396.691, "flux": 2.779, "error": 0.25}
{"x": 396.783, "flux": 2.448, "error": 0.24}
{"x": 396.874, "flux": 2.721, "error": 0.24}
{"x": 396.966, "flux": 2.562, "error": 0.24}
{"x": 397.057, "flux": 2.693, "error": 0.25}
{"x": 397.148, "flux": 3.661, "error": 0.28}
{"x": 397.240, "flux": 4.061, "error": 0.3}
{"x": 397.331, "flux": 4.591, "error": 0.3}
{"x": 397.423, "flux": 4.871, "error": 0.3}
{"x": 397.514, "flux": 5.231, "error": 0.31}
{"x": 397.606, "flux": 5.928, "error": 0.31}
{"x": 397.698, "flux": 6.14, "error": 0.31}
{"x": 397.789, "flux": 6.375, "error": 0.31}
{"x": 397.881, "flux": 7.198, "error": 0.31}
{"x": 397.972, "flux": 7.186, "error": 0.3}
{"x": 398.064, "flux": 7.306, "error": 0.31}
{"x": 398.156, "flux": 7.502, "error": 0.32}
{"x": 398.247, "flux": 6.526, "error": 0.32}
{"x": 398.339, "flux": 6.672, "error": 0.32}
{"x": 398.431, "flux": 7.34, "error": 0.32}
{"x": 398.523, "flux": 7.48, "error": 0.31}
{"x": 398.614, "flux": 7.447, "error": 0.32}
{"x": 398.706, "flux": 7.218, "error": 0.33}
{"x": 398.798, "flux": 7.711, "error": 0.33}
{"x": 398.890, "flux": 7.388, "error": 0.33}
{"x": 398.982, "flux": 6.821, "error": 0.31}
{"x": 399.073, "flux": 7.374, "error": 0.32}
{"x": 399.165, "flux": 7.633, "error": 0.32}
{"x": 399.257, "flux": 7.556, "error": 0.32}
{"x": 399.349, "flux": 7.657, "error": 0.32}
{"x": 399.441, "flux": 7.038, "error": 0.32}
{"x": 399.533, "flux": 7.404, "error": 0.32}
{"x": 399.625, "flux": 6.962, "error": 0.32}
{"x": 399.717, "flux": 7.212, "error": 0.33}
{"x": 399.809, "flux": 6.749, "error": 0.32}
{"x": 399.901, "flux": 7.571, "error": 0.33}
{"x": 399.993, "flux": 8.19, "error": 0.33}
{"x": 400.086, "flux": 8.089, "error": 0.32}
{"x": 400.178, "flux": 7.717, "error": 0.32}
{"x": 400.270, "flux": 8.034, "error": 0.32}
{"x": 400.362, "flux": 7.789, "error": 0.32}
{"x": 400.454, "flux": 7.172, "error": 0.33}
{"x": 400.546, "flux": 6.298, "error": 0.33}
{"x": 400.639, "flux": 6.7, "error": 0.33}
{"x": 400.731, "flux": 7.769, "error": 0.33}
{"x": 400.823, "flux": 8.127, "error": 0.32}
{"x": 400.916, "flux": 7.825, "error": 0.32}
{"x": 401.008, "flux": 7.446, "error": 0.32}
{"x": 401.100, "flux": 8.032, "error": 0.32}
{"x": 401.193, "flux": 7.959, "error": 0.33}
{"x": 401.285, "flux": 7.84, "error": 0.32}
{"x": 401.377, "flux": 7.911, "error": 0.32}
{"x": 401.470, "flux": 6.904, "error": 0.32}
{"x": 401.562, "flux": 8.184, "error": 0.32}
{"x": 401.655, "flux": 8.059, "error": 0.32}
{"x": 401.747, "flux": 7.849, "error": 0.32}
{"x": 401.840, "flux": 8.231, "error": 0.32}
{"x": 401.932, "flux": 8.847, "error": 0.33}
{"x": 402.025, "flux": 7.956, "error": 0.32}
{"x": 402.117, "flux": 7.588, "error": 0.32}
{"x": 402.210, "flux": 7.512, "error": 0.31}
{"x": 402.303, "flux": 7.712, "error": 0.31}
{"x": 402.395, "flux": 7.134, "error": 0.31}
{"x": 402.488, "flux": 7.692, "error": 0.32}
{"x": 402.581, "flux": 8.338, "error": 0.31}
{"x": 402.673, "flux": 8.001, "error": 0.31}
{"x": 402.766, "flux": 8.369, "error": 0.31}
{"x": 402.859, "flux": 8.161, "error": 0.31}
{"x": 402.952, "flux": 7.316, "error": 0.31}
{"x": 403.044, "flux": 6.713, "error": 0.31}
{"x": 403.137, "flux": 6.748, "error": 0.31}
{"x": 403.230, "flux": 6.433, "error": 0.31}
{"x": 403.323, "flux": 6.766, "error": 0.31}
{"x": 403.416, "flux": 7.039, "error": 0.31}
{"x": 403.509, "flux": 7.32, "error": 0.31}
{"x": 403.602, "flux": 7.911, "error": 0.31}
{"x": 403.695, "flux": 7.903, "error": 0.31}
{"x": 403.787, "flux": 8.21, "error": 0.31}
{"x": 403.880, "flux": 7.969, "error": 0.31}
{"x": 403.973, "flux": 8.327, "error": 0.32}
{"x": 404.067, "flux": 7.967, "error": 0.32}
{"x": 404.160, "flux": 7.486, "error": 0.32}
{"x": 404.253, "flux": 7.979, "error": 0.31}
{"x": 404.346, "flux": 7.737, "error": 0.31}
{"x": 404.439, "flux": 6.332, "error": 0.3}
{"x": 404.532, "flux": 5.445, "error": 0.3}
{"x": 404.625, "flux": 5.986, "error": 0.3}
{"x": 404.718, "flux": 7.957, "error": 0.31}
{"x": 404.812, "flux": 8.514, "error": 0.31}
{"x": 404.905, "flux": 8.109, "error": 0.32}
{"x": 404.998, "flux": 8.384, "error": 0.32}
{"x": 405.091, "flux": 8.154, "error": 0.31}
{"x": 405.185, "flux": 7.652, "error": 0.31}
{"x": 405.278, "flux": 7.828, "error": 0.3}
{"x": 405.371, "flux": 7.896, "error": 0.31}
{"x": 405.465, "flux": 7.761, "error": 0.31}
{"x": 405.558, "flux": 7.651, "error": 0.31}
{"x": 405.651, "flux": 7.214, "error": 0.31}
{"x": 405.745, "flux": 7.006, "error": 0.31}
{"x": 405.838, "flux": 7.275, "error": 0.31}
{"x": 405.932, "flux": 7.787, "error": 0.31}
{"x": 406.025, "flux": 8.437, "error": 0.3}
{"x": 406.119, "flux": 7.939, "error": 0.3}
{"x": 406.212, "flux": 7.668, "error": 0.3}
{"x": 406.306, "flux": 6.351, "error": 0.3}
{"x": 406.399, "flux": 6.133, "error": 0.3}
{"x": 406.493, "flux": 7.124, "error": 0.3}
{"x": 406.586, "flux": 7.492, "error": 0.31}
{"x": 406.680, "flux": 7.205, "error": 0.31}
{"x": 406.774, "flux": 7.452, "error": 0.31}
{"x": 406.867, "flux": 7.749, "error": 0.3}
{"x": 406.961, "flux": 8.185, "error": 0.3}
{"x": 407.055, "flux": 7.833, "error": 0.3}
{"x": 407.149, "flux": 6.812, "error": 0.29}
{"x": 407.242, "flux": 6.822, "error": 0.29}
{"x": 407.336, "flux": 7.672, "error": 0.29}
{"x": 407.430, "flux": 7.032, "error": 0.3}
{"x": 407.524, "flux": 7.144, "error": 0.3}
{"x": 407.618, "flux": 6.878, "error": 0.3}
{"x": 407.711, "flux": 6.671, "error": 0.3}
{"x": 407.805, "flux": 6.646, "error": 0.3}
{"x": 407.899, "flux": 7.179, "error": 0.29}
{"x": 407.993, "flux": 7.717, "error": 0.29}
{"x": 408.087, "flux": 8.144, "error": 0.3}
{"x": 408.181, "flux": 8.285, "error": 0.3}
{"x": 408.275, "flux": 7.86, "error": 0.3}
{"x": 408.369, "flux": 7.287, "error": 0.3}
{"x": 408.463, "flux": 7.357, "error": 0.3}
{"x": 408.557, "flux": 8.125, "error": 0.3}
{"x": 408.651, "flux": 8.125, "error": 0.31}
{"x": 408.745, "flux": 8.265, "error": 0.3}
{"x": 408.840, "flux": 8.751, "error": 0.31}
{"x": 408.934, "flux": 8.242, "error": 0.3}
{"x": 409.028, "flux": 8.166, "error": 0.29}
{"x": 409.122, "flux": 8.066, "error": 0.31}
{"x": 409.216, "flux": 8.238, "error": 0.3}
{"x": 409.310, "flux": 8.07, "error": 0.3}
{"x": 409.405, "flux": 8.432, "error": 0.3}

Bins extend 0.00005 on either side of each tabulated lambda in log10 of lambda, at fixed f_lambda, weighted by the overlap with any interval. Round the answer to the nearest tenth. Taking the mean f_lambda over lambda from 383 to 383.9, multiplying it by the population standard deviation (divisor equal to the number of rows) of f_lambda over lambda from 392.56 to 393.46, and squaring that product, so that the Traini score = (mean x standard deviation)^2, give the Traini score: 18.3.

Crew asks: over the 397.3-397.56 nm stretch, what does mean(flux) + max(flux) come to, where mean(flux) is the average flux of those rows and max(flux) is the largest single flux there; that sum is 10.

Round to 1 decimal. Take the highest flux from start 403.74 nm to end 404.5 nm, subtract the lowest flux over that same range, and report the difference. 2.0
